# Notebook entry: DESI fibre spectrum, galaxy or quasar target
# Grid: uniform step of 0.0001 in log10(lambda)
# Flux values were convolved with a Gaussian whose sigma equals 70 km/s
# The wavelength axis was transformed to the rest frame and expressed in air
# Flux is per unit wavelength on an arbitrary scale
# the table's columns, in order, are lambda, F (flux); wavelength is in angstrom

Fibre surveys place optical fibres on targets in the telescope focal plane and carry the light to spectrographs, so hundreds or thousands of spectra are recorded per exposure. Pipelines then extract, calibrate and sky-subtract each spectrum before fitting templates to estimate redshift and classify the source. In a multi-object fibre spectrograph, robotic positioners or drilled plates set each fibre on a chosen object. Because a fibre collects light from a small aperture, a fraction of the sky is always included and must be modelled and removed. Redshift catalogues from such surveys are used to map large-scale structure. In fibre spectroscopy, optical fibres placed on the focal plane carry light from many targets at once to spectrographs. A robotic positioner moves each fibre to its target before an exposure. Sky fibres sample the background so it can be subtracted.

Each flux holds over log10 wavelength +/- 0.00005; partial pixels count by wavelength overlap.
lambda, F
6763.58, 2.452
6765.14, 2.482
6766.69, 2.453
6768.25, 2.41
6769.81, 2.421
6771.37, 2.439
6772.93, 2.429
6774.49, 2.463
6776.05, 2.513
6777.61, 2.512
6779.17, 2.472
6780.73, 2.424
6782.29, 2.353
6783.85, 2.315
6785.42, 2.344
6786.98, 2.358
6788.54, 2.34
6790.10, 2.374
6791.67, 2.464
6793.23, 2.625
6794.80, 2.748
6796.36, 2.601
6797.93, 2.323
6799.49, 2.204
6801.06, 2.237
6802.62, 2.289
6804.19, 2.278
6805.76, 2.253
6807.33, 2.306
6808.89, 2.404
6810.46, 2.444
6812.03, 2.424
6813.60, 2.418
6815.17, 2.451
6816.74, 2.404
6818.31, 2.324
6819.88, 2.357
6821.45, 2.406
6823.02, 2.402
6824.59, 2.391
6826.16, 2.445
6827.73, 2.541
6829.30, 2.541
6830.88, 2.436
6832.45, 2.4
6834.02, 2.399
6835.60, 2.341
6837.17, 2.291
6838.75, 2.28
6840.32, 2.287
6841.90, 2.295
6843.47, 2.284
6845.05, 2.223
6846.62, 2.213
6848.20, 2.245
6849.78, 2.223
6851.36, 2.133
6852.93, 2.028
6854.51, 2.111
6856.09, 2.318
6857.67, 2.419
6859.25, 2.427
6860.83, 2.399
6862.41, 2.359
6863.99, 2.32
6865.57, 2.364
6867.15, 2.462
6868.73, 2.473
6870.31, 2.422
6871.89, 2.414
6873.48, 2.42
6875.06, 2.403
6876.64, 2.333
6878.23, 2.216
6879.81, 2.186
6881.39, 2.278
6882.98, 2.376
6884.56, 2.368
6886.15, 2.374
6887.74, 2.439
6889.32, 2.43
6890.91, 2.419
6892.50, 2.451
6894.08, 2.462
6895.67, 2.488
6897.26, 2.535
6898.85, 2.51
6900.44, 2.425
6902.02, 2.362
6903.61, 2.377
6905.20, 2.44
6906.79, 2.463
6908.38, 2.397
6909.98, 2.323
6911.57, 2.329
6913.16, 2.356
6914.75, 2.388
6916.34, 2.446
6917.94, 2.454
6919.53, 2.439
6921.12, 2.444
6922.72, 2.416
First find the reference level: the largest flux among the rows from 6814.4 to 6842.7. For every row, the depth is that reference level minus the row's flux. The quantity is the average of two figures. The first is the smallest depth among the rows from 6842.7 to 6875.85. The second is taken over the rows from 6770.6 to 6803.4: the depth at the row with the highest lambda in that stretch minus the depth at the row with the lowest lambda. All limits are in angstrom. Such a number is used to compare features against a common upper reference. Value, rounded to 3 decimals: 0.109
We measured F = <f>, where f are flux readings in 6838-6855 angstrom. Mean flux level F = 2.21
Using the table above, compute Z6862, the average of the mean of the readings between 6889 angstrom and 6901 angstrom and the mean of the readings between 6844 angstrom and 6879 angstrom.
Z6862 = 2.390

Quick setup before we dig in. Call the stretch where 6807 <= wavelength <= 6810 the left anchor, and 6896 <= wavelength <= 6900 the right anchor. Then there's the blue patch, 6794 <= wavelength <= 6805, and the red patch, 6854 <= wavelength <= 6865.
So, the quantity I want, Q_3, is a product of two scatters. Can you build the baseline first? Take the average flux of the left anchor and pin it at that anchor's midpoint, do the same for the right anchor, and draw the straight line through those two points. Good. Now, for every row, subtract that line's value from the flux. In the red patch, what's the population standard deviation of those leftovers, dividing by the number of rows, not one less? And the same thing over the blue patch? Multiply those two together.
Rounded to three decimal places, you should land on 0.019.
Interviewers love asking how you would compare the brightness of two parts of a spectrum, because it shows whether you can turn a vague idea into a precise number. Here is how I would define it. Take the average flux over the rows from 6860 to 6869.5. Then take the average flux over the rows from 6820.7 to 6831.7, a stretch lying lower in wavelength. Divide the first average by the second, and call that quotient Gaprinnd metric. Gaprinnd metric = 0.977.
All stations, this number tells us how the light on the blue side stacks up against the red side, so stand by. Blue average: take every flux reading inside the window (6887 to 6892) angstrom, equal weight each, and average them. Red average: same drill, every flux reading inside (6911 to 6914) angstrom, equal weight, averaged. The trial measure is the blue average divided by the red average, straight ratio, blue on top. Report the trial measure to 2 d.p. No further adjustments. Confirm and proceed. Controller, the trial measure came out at 1.04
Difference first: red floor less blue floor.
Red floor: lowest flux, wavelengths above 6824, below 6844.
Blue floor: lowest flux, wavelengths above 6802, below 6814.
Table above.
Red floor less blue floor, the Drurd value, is 0.0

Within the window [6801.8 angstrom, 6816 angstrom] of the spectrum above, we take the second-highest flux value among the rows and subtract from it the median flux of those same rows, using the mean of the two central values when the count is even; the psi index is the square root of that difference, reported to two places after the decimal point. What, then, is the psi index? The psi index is 0.20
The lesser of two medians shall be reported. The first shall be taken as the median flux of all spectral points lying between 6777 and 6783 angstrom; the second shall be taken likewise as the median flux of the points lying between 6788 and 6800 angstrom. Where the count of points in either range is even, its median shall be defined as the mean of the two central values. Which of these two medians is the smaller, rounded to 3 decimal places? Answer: 2.419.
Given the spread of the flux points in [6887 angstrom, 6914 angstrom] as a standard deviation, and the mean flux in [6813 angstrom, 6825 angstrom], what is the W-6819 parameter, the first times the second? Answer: 0.14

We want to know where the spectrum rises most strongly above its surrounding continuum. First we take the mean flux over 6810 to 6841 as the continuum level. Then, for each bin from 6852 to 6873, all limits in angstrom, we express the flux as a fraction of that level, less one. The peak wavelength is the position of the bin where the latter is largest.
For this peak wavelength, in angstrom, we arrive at 6868.73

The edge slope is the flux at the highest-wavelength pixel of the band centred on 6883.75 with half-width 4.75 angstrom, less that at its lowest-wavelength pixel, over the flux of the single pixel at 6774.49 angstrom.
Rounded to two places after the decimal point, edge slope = 0.10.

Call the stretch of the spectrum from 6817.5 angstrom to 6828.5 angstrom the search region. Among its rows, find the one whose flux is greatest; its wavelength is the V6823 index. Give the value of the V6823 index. 6827.73 angstrom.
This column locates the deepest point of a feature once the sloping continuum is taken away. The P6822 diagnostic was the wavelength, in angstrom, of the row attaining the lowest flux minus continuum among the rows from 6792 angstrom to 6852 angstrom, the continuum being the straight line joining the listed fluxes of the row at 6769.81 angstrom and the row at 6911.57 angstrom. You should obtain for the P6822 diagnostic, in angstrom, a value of 6851.36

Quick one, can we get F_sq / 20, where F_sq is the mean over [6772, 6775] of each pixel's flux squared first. 0.299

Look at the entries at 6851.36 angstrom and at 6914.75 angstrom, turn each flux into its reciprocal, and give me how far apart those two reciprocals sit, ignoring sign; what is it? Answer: 0.05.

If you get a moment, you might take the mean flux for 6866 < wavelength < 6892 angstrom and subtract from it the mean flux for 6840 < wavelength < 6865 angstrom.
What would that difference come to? 0.108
